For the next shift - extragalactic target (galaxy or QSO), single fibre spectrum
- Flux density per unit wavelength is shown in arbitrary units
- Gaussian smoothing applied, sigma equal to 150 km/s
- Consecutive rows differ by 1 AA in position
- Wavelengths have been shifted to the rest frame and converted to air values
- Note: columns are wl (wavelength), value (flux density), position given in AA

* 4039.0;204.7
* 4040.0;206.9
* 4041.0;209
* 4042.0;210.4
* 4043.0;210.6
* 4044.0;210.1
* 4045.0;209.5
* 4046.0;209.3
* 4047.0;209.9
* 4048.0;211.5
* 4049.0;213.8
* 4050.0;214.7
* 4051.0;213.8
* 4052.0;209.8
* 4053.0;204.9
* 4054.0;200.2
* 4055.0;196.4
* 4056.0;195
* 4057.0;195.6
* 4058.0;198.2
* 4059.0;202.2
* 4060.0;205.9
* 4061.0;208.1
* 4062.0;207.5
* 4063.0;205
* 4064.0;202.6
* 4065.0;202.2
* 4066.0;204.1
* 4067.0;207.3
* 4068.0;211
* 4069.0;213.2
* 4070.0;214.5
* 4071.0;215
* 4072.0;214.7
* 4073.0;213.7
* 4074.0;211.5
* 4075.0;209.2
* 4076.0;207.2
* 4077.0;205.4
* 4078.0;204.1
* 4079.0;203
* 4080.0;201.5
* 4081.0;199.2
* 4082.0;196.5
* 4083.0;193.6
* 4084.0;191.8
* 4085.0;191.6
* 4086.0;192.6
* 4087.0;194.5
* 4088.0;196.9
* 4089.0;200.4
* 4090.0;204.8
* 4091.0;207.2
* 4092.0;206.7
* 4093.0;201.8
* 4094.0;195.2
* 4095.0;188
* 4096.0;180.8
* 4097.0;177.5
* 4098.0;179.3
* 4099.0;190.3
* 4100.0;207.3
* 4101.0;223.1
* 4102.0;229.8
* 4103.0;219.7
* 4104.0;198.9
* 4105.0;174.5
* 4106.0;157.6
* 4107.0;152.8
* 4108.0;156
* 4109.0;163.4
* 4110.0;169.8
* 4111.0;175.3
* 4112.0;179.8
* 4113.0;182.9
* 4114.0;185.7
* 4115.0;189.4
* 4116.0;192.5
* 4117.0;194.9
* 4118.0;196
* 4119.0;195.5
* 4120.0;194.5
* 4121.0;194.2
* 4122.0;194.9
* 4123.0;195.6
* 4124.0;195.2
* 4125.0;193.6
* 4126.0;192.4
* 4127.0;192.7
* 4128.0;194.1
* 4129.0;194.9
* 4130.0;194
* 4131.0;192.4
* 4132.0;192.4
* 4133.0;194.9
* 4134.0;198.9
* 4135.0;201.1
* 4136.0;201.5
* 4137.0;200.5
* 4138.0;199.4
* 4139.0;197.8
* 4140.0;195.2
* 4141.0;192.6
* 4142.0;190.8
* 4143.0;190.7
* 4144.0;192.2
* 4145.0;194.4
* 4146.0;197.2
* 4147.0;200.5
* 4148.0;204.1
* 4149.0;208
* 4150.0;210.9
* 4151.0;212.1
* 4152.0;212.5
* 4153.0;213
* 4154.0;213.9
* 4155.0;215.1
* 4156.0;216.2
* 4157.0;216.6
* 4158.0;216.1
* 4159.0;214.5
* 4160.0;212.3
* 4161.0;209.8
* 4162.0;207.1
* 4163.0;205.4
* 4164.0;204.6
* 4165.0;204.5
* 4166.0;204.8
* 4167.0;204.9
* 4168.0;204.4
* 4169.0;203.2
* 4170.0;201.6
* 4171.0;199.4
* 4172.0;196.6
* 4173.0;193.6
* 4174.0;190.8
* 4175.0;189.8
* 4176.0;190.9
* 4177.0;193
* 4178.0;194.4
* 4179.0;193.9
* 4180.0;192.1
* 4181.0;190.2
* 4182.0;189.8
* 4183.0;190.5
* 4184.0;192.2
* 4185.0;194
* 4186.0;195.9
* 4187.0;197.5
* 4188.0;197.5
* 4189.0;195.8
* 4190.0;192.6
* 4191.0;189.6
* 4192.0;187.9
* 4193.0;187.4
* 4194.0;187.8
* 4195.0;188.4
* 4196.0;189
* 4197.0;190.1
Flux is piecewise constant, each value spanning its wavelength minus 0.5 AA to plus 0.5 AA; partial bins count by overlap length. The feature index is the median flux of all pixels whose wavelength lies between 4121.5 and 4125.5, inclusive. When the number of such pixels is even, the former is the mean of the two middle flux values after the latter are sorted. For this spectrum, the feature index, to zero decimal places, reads 195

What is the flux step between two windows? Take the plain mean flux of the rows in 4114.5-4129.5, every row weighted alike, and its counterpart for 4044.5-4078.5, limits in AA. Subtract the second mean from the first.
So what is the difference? -13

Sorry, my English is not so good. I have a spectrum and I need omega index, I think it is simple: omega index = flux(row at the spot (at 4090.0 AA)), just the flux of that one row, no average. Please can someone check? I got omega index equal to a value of 204.8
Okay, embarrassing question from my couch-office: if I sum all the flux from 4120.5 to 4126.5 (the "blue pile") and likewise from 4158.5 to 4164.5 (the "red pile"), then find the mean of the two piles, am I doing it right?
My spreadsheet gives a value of 1210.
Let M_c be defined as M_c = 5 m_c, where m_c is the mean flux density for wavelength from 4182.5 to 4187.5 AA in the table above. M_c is 970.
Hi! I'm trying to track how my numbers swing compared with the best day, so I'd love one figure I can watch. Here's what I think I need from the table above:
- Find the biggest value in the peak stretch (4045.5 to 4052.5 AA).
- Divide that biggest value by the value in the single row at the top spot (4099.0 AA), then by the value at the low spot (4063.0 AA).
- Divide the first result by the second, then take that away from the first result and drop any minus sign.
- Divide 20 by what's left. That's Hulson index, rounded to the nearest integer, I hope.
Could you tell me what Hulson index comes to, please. 392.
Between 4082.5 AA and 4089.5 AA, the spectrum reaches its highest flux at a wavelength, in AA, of 4089.0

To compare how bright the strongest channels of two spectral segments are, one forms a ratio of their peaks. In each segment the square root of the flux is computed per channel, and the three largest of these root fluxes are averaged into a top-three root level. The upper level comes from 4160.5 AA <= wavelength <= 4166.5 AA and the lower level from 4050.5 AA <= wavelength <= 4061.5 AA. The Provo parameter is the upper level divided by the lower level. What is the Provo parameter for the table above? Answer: 0.99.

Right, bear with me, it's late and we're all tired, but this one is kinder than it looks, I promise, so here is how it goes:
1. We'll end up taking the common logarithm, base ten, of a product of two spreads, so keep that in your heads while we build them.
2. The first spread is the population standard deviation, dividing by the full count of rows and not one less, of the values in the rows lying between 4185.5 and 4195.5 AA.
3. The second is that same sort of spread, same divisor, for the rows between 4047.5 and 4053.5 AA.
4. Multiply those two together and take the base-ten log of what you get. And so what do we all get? 1.13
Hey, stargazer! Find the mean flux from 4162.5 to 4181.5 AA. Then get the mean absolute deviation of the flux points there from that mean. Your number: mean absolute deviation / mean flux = 0.028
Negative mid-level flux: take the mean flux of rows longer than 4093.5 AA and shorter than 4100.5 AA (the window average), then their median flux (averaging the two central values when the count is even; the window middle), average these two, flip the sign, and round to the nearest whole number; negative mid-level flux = -188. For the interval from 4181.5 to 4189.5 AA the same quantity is -195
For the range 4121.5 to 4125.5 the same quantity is -195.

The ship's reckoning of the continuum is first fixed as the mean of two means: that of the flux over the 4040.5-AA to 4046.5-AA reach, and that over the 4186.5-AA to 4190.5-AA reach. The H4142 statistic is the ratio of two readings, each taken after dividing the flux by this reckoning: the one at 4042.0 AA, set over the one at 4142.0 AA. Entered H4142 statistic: 1.103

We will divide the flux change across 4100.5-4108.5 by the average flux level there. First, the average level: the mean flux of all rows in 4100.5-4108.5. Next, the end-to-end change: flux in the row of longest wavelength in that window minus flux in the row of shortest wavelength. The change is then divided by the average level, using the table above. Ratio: -0.35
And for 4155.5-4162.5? -0.04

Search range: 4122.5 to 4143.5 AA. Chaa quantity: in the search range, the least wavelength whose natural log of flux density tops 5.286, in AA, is 4134.0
